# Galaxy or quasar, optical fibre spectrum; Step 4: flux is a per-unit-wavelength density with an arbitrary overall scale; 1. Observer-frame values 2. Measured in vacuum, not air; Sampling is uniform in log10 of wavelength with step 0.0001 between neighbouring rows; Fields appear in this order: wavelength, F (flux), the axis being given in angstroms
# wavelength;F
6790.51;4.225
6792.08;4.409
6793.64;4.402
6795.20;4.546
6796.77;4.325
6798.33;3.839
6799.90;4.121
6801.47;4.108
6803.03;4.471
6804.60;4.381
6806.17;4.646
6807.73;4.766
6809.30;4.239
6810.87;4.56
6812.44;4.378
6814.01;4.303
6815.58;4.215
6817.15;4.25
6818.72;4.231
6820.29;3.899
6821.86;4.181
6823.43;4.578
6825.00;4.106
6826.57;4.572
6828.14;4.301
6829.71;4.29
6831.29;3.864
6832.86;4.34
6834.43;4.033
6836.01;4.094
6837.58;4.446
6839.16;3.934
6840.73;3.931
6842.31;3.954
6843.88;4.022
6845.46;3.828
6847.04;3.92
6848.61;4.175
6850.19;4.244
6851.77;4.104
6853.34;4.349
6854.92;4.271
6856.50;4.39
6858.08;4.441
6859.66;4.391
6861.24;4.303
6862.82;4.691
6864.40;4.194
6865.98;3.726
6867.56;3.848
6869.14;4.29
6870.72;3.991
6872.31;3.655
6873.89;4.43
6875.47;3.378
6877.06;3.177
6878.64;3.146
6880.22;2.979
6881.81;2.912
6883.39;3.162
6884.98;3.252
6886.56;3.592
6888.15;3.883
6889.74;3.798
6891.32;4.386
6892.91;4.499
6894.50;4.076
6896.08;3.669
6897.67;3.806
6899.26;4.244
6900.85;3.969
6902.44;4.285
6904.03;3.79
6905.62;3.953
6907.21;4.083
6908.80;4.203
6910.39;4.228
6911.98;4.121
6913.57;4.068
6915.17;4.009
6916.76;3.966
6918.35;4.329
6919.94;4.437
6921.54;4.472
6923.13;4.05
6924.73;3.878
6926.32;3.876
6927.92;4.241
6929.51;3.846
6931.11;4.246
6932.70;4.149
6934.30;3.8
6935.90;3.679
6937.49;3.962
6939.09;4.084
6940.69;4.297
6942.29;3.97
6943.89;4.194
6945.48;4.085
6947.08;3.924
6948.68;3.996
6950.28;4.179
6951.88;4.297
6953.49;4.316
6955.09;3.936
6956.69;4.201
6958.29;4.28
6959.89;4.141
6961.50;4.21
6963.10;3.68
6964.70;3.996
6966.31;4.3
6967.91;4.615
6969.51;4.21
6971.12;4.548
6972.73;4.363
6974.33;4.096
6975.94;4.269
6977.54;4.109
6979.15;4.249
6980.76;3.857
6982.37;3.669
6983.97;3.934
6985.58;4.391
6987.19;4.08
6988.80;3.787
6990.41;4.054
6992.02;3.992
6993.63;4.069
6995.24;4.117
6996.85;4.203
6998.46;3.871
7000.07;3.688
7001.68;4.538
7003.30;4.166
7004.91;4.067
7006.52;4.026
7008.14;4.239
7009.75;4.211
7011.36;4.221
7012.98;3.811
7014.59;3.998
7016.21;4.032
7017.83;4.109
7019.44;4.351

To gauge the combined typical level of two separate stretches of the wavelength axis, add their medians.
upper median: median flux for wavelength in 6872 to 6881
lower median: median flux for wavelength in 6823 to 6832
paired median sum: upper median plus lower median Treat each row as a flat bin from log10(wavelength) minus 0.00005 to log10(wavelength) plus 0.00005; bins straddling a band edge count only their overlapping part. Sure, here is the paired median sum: 7.57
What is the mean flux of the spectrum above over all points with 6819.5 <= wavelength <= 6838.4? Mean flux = 4.23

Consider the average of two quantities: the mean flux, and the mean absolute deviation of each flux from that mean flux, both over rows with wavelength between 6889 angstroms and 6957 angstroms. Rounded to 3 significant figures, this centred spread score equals 2.13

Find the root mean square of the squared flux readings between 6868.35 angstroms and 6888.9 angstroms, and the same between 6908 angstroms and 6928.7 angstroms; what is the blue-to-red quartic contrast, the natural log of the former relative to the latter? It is -0.27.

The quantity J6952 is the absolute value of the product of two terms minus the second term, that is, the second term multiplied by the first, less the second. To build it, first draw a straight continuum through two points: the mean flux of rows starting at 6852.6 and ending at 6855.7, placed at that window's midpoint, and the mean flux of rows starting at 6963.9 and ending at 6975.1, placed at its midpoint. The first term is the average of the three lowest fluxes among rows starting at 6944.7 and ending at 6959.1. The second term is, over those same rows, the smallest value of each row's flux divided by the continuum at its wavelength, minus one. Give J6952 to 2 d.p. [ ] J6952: 0.26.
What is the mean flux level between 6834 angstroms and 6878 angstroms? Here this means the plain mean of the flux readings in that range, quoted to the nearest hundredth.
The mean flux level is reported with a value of 4.08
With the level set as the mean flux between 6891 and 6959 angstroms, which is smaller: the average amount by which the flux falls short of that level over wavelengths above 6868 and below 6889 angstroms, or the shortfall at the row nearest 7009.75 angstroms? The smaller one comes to -0.12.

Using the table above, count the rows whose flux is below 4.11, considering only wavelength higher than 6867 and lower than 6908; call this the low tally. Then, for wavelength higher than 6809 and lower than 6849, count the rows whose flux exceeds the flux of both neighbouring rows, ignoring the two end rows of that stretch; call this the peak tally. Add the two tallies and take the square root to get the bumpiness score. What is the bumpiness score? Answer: 5.20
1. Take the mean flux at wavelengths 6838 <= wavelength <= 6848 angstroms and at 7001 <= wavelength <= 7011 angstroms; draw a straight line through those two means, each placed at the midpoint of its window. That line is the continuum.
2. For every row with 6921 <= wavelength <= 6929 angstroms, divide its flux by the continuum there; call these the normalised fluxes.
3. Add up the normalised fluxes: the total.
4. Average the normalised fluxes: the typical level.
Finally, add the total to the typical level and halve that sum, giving 3.0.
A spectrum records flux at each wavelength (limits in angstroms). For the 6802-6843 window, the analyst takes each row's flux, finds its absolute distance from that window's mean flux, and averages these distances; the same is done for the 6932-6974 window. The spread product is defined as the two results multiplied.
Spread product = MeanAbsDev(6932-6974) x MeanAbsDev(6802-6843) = 0.035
